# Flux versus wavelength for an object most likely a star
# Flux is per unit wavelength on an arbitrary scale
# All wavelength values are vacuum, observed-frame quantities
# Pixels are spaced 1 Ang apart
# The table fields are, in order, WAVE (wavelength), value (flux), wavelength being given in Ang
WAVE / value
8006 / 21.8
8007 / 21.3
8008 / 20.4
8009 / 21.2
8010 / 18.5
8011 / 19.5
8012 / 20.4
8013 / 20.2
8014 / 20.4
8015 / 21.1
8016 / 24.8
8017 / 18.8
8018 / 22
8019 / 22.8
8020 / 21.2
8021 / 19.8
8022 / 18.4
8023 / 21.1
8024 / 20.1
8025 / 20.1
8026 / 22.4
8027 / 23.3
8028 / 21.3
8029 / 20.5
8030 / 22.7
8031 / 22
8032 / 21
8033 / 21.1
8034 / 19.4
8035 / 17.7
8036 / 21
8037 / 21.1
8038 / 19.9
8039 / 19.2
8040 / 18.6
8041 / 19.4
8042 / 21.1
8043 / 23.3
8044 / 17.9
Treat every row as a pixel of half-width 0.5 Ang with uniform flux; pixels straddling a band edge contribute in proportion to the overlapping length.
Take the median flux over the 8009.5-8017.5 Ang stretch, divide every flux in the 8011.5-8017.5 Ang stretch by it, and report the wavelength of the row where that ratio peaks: 8016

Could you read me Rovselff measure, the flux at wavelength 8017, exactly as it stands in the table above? 18.8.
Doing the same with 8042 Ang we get 21.1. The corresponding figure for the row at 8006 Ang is 21.8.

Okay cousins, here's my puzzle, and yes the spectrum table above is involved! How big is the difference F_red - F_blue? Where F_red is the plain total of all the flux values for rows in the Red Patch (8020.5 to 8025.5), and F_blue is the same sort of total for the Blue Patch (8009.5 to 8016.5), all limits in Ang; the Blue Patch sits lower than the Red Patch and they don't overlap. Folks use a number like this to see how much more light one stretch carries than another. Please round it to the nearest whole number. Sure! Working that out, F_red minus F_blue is -45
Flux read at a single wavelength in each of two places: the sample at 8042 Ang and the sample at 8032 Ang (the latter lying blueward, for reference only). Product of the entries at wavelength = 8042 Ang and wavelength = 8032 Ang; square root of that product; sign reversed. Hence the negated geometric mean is -21.0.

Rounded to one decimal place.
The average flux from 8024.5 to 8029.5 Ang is 21.5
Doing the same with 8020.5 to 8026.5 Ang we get 20.3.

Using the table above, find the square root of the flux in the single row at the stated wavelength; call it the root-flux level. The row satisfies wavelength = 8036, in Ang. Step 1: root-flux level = 4.58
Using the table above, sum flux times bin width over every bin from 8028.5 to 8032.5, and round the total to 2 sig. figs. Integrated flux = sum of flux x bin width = 86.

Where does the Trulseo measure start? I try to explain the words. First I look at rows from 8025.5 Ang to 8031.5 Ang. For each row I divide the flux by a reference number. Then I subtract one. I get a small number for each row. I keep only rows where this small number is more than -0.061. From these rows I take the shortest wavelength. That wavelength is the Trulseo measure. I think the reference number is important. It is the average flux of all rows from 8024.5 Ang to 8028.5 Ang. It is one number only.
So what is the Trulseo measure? 8026 Ang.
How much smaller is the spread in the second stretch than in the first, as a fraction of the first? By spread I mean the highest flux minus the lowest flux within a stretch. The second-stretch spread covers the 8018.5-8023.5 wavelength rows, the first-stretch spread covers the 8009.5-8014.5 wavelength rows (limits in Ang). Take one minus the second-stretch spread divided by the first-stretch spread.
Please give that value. -1.3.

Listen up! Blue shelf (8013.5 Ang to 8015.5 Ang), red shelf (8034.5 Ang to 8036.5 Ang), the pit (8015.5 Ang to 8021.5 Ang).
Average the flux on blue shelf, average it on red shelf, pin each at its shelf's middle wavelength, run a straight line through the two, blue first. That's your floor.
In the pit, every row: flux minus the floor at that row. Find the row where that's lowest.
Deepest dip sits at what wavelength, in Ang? 8017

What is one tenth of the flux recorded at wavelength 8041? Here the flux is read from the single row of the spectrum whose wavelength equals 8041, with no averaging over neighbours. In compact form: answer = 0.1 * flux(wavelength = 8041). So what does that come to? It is 1.94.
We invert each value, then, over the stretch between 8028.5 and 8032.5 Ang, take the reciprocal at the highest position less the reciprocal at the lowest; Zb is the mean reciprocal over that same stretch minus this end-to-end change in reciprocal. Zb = 0.048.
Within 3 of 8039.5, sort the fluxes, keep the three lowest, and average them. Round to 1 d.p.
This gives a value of 19.1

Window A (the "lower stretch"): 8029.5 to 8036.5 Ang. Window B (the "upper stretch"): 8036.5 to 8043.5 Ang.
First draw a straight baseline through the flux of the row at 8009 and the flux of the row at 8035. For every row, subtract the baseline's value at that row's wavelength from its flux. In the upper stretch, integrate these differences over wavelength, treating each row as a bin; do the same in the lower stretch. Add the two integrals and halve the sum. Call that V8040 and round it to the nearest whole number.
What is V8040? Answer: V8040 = 21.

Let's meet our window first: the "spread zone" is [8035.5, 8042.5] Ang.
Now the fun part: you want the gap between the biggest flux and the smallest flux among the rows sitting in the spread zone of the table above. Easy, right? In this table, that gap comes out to 2.50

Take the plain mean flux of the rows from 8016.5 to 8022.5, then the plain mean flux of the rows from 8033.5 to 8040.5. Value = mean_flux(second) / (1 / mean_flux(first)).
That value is 401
